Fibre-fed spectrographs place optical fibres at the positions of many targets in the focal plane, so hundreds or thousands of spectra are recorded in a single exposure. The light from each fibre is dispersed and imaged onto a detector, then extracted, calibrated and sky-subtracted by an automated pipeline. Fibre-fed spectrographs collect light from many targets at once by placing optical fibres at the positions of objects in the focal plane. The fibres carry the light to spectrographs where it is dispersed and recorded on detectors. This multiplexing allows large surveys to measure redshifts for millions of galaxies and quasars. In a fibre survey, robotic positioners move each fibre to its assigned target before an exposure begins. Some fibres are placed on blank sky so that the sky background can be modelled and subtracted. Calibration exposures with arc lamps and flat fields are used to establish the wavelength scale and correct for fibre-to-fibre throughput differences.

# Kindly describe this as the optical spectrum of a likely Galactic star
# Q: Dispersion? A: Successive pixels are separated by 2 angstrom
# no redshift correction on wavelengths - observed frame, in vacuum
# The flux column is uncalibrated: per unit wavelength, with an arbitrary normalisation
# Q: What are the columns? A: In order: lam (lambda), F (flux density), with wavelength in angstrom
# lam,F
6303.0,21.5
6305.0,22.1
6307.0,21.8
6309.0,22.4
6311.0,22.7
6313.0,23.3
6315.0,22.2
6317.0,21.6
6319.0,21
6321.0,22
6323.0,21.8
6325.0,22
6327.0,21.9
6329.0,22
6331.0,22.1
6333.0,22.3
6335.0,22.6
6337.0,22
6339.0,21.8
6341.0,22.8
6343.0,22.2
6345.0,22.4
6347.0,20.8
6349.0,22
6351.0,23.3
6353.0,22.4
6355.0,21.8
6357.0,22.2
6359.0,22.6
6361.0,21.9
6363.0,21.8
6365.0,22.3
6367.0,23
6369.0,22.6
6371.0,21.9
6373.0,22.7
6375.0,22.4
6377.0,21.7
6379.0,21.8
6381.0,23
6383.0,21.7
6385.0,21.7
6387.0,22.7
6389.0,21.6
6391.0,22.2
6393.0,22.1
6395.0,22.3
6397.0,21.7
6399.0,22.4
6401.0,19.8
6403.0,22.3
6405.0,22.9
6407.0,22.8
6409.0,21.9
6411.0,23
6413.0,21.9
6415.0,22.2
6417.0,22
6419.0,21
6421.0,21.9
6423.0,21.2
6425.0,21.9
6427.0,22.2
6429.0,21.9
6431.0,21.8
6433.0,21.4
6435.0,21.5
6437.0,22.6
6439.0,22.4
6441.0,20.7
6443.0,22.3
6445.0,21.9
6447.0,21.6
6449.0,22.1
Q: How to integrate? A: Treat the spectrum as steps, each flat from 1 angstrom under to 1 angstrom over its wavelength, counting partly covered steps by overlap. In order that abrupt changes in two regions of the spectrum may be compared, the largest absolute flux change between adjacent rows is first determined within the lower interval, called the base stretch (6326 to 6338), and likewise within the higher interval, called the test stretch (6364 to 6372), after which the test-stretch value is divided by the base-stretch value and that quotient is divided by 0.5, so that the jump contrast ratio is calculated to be 2.3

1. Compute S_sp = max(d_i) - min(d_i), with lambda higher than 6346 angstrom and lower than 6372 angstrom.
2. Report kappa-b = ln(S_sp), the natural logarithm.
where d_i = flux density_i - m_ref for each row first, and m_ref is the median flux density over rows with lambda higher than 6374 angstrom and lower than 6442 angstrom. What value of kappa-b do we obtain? 0.92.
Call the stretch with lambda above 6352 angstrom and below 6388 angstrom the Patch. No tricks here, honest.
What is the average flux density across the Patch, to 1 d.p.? 22.2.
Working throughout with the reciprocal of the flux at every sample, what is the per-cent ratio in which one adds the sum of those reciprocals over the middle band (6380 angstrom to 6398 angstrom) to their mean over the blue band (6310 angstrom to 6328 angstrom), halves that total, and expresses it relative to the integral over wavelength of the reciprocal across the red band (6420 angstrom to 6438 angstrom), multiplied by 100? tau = 27.4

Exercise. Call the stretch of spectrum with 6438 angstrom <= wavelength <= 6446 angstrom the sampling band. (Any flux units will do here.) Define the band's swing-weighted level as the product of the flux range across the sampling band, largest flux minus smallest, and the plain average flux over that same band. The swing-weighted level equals 37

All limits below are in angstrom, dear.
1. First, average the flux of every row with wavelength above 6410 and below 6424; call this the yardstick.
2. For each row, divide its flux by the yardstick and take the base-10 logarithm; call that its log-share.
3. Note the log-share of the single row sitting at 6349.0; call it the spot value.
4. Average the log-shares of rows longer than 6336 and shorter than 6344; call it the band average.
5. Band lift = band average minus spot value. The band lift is 0.004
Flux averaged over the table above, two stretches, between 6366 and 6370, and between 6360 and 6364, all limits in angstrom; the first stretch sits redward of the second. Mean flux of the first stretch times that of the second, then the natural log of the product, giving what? 6.21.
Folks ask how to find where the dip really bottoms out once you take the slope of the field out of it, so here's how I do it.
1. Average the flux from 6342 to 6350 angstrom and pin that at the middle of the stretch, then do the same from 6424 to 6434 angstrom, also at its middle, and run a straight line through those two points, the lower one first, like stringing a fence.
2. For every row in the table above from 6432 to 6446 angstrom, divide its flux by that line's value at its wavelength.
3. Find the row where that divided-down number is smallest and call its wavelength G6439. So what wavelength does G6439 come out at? 6441.0 angstrom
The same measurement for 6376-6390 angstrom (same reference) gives 6389.0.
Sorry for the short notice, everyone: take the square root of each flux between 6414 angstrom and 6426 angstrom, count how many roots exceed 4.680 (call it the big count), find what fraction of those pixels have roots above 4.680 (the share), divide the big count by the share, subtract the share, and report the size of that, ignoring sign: 5.7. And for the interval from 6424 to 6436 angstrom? 5.8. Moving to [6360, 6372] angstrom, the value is 5.5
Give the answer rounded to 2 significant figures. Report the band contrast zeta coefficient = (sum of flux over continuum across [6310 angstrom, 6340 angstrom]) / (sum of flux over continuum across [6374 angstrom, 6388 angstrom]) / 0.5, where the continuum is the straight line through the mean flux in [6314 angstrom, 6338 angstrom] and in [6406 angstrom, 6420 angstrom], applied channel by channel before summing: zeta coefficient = 4.3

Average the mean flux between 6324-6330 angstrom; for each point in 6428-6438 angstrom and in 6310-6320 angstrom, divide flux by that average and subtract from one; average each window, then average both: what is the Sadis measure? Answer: -0.0015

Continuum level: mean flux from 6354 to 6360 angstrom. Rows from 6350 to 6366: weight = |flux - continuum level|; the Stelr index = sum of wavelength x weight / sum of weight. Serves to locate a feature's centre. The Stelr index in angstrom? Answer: 6356.0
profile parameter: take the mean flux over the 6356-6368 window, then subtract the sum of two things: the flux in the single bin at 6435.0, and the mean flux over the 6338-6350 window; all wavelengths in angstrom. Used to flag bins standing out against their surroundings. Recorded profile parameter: -21.2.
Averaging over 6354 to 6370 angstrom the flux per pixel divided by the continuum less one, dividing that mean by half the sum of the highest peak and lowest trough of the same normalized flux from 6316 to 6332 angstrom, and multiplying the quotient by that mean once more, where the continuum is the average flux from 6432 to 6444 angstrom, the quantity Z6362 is -0.036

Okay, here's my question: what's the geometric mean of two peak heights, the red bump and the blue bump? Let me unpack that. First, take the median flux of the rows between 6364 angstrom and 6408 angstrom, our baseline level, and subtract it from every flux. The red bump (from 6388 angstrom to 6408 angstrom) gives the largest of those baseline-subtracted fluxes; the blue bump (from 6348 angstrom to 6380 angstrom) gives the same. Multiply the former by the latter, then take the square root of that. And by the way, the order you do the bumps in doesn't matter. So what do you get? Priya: 0.77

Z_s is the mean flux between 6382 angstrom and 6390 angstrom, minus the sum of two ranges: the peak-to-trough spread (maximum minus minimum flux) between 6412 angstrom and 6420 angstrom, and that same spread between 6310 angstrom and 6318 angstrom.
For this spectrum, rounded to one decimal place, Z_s 19.0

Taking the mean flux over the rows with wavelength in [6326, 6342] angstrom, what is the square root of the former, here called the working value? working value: 4.710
